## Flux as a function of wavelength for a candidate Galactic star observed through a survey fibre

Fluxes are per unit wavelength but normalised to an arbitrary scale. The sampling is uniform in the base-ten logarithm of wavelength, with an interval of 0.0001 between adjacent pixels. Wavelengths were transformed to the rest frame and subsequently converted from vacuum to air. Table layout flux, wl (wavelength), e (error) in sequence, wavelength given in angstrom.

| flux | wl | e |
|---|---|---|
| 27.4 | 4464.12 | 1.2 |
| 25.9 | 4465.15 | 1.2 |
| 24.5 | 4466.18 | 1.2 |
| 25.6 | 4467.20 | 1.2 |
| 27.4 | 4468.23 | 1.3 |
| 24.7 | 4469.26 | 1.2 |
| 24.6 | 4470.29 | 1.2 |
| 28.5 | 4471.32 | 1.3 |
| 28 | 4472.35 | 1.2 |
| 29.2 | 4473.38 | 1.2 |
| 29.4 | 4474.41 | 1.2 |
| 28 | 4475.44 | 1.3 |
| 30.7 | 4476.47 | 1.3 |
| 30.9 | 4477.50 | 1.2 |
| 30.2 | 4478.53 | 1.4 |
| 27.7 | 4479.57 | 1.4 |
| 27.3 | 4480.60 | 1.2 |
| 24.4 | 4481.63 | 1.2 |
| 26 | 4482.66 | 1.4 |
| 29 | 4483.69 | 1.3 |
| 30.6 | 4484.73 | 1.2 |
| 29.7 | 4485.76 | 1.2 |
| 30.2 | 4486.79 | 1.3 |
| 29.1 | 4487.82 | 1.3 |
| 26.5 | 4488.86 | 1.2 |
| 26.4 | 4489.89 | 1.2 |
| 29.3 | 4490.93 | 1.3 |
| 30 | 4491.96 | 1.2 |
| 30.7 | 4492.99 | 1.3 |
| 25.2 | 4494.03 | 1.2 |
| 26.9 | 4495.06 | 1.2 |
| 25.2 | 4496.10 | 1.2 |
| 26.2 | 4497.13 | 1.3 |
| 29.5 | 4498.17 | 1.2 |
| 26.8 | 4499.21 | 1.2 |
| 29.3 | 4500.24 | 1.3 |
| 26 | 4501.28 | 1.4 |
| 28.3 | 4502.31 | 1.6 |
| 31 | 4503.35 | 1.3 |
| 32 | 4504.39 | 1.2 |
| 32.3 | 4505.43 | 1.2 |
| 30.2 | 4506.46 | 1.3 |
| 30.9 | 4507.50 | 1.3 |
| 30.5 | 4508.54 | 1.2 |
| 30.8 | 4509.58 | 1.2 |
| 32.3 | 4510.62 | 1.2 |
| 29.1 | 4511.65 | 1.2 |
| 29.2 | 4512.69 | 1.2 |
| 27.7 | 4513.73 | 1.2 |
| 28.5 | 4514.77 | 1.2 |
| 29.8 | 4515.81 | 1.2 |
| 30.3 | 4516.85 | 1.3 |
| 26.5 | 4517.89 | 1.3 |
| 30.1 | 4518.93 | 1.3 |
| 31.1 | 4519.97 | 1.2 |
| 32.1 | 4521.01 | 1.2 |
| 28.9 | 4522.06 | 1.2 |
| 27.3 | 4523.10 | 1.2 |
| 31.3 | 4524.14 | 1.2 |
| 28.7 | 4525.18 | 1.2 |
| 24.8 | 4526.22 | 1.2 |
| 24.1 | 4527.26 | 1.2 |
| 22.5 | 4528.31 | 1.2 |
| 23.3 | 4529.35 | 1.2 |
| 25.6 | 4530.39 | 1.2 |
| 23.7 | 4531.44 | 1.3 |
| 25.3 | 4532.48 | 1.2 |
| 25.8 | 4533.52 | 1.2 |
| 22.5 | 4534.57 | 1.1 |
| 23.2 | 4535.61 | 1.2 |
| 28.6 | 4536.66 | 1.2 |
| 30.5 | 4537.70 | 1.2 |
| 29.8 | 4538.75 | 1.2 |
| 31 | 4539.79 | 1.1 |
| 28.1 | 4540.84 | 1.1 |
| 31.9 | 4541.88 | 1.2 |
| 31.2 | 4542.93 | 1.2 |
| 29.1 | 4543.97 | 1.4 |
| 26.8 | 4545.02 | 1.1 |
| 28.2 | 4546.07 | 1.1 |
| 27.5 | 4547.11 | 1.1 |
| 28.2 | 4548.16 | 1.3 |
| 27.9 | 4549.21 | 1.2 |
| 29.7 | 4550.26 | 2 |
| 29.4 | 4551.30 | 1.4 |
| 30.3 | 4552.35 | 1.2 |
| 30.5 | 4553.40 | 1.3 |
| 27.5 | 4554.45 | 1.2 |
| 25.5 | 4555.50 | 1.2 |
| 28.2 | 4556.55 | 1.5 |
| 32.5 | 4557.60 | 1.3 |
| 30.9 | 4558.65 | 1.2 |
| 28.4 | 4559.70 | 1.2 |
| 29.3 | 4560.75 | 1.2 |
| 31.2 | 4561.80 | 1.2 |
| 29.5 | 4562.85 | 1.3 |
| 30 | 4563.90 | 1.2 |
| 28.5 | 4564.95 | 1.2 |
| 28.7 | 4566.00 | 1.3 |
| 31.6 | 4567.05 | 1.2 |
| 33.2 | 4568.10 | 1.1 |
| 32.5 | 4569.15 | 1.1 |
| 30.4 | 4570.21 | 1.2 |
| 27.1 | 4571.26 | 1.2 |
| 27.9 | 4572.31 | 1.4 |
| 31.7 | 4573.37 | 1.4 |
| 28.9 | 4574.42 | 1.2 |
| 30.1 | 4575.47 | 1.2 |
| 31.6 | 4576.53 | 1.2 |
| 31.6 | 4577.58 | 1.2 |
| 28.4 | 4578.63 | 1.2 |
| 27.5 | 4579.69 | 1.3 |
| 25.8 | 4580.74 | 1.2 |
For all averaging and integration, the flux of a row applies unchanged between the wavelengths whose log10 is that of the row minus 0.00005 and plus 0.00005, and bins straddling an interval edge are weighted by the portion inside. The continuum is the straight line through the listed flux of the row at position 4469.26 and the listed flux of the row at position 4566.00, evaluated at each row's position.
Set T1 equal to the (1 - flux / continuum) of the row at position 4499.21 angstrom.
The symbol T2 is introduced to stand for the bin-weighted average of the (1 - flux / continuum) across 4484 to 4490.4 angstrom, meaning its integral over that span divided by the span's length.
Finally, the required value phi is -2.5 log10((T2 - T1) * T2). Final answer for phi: 4.7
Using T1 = -0.033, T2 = -0.131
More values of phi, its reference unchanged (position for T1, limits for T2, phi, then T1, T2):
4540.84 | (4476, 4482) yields 4.4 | -0.016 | -0.140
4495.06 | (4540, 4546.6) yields 8.0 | -0.044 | -0.055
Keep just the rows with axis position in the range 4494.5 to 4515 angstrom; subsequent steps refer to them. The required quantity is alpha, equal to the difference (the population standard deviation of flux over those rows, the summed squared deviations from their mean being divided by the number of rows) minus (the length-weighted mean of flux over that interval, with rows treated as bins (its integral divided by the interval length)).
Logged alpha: -27.0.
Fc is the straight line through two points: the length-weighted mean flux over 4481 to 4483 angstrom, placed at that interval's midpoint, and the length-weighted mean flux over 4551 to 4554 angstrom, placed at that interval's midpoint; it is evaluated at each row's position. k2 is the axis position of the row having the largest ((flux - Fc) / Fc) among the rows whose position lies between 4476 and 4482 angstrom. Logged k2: 4477.50 angstrom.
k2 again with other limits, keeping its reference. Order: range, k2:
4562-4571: 4568.10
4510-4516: 4510.62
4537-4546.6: 4541.88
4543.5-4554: 4553.40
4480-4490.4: 4484.73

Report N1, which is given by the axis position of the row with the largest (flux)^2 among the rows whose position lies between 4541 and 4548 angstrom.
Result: 4541.88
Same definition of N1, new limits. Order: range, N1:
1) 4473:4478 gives 4477.50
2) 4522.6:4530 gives 4524.14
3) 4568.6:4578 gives 4569.15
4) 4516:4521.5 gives 4521.01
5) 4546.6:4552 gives 4550.26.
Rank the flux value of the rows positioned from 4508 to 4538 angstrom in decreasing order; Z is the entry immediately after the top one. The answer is 32.1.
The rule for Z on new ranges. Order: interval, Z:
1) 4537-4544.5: 31.2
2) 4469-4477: 29.4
